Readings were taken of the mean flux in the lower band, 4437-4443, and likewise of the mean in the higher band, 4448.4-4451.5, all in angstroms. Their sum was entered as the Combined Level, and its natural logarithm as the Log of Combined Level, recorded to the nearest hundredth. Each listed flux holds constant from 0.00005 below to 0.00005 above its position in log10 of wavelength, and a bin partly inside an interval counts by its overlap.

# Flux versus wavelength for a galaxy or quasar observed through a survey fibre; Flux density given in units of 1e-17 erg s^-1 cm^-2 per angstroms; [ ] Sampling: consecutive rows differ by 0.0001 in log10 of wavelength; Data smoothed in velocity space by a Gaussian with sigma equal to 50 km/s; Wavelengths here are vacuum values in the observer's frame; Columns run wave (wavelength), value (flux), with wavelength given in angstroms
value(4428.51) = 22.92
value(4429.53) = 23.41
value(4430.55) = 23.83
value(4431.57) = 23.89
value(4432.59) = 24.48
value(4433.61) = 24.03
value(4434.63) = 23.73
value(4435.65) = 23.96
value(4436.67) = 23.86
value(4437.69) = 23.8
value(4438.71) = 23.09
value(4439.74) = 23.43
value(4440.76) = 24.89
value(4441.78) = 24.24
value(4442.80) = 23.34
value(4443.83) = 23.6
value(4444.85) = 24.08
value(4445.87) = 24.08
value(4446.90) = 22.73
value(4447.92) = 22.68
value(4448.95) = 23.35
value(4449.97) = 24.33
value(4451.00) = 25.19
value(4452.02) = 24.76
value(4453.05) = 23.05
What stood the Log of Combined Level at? 3.87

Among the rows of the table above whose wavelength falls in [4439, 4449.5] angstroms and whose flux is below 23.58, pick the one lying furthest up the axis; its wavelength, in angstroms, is 4448.95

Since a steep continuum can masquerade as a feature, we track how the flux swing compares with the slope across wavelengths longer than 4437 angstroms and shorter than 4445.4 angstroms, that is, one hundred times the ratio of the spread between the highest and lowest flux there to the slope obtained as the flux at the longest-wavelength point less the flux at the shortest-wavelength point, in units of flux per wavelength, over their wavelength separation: 4603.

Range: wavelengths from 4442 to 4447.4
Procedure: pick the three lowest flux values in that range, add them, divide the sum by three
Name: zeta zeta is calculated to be 23.2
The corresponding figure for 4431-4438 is 23.8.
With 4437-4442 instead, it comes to 23.4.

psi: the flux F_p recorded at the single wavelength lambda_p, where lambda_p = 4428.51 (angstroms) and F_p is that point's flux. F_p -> 22.92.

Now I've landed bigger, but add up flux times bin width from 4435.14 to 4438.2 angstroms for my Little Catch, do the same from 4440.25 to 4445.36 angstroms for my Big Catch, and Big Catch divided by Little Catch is 1.7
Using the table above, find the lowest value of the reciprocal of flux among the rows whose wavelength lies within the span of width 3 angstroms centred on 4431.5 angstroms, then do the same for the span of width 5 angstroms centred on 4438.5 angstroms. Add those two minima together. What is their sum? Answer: 0.0810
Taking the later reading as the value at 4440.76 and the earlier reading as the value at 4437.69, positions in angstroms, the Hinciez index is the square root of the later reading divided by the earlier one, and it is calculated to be 1.02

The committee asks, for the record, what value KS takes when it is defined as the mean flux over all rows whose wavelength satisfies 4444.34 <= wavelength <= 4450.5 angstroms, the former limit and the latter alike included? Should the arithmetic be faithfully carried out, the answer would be 23.5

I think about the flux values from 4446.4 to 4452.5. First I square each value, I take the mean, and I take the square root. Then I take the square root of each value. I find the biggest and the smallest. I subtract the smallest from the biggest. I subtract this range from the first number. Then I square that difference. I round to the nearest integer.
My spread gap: 557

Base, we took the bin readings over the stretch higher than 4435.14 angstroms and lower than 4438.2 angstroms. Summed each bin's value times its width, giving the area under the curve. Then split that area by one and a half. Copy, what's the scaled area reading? 48.8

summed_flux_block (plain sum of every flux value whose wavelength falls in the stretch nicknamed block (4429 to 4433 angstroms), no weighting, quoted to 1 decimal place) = 95.6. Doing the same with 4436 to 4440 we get 94.2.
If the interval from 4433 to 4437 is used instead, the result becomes 95.6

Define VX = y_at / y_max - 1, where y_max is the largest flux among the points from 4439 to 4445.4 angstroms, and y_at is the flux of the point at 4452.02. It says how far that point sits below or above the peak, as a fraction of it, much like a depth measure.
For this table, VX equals -0.01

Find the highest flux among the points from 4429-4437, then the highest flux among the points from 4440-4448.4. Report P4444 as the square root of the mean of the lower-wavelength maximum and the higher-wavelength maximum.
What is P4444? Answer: 4.97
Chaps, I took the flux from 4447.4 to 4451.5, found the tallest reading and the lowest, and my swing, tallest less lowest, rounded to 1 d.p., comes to 2.5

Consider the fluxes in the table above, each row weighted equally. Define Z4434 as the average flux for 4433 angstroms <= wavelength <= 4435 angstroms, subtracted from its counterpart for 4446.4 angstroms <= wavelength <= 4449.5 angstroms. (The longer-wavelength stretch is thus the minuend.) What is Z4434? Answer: -1.0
